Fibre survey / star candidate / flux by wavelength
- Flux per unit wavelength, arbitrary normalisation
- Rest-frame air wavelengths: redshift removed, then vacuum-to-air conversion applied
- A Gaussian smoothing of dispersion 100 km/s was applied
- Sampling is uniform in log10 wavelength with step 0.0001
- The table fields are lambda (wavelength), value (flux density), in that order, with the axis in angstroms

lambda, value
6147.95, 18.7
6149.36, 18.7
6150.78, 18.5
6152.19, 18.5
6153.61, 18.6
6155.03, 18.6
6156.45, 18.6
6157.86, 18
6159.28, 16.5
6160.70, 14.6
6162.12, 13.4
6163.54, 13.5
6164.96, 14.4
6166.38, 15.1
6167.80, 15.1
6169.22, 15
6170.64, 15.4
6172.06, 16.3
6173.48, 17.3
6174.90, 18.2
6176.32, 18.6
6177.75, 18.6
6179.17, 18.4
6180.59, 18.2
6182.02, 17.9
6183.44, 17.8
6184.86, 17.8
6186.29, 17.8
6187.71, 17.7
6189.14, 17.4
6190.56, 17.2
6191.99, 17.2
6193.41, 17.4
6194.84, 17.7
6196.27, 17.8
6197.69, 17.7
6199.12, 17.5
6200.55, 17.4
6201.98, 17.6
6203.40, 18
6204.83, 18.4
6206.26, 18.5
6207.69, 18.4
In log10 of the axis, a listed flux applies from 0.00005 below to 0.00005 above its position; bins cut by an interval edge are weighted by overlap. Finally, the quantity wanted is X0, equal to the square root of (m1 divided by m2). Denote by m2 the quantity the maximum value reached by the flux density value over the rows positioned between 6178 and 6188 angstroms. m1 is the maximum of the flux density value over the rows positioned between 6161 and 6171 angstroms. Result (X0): 0.91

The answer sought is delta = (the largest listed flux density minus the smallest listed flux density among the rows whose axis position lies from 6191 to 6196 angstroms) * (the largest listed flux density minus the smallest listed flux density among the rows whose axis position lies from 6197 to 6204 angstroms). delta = 0.3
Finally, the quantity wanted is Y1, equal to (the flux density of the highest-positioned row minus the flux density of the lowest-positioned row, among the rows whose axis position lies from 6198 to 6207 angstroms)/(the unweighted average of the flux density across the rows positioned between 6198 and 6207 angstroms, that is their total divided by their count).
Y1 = 0.056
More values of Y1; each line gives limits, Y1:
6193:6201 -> 0.000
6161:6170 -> 0.111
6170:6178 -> 0.184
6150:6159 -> -0.027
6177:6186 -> -0.044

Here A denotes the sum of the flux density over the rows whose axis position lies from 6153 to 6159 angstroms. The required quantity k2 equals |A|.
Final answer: 73.8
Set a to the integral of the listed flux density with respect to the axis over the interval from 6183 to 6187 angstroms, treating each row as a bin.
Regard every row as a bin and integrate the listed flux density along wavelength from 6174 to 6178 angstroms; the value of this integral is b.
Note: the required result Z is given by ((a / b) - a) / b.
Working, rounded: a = 71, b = 74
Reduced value -1.0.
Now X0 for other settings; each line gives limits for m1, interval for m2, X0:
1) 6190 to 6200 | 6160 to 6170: 1.09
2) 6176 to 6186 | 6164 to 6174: 1.04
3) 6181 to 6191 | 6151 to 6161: 0.98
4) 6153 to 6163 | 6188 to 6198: 1.02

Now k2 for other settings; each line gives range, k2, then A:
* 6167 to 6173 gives 61.8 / 62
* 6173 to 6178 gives 72.7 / 73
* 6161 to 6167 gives 56.4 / 56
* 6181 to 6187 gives 71.3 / 71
